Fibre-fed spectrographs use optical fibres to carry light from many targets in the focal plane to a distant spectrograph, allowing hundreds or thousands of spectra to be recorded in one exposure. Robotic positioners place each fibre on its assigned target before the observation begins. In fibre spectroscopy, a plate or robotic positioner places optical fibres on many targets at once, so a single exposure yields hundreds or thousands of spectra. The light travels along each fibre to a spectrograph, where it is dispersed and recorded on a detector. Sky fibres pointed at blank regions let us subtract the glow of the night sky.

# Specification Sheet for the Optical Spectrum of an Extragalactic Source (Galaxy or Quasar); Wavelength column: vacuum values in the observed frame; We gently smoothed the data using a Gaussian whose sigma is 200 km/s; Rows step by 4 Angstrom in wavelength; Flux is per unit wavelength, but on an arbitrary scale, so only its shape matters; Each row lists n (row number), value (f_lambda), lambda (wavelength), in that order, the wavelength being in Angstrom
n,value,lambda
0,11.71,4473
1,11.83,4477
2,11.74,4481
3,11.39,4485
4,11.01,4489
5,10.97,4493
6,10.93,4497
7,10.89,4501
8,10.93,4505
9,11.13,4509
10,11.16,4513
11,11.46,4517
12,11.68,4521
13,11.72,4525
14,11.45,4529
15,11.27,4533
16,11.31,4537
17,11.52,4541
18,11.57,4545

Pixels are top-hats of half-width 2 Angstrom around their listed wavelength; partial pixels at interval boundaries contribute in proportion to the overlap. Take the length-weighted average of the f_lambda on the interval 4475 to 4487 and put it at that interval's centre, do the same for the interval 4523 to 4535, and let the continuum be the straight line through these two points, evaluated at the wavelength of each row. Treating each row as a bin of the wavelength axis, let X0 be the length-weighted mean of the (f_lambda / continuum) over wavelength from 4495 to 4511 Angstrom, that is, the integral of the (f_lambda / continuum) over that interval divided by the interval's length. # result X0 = 0.948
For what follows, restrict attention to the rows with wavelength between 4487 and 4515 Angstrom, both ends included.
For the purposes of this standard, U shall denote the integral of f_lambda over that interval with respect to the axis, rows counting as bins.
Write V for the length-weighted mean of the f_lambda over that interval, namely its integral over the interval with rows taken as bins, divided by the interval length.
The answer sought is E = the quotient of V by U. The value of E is 0.036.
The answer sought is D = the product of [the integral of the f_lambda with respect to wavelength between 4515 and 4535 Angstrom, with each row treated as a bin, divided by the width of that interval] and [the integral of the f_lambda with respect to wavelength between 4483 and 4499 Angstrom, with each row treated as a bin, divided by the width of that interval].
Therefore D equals 127.5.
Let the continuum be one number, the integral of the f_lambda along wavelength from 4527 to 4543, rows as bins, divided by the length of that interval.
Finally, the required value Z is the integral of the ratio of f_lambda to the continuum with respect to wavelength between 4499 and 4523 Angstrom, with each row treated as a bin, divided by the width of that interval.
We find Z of 0.984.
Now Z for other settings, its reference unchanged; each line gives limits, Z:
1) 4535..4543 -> 1.002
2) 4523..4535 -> 1.008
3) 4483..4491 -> 0.984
